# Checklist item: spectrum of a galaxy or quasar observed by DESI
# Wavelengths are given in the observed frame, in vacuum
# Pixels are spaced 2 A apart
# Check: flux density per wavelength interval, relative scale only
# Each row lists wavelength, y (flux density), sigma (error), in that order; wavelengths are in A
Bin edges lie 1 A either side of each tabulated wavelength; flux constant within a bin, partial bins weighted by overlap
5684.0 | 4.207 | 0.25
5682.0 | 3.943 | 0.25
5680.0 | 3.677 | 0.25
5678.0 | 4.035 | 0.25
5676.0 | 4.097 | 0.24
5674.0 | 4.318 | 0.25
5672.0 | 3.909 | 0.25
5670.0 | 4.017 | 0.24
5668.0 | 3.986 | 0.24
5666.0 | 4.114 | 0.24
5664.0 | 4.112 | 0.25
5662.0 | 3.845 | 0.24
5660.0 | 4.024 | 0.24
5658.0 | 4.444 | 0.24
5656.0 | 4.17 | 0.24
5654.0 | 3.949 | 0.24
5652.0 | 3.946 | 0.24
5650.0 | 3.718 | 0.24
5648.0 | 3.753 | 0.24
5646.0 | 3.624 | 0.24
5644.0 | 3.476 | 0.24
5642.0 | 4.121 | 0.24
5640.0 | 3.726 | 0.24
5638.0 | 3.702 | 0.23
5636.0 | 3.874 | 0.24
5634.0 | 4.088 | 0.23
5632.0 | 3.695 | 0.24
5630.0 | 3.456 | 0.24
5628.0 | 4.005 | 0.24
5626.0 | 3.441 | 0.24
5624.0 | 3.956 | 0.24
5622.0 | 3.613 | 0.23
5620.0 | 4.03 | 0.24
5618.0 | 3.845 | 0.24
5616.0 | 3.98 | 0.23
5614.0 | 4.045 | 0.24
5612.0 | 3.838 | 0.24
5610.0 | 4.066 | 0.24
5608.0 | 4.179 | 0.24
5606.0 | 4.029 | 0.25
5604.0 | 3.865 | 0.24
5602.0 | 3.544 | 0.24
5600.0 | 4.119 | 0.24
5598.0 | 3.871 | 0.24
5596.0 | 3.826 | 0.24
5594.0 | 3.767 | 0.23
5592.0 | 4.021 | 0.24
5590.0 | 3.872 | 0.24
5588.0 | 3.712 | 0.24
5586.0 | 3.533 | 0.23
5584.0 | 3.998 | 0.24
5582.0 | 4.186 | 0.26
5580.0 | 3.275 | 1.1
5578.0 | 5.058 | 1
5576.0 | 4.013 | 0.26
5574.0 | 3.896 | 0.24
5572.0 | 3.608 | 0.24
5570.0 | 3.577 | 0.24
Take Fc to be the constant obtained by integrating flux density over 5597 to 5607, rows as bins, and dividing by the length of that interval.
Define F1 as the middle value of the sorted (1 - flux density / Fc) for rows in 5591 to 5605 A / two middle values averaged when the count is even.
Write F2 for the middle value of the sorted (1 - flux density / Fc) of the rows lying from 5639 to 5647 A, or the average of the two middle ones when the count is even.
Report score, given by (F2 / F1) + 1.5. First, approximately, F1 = 0.005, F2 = 0.05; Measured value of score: 11.7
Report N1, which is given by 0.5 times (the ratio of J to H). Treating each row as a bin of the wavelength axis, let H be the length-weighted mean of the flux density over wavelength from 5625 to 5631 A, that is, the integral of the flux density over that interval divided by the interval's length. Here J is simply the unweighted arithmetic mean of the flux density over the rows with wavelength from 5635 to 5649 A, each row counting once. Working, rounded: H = 3.63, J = 3.75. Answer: 0.516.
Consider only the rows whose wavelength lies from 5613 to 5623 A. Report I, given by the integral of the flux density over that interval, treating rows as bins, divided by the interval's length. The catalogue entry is 3.90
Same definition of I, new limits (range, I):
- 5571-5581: 3.97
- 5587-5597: 3.84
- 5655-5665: 4.12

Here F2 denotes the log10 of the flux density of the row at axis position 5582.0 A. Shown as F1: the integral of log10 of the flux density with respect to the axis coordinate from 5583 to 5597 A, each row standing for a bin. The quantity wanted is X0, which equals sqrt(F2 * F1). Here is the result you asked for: 2.2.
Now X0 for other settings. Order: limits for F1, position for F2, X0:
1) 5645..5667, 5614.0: 2.8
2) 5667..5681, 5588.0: 2.2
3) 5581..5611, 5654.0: 3.3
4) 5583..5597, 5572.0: 2.1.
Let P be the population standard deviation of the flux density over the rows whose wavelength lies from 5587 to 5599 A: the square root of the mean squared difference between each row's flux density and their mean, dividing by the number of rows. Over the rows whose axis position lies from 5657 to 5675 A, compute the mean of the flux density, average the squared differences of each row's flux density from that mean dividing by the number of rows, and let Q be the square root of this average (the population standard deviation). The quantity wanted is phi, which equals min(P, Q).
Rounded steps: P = 0.10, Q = 0.18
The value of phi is 0.10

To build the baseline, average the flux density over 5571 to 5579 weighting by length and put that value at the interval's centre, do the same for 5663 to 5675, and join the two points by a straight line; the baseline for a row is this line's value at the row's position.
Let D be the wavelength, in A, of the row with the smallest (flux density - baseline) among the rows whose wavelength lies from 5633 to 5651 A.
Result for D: 5644.0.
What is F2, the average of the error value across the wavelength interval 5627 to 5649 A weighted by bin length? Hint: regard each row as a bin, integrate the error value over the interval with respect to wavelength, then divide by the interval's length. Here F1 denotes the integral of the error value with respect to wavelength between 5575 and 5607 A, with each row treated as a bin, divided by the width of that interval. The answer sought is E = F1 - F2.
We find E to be 0.105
